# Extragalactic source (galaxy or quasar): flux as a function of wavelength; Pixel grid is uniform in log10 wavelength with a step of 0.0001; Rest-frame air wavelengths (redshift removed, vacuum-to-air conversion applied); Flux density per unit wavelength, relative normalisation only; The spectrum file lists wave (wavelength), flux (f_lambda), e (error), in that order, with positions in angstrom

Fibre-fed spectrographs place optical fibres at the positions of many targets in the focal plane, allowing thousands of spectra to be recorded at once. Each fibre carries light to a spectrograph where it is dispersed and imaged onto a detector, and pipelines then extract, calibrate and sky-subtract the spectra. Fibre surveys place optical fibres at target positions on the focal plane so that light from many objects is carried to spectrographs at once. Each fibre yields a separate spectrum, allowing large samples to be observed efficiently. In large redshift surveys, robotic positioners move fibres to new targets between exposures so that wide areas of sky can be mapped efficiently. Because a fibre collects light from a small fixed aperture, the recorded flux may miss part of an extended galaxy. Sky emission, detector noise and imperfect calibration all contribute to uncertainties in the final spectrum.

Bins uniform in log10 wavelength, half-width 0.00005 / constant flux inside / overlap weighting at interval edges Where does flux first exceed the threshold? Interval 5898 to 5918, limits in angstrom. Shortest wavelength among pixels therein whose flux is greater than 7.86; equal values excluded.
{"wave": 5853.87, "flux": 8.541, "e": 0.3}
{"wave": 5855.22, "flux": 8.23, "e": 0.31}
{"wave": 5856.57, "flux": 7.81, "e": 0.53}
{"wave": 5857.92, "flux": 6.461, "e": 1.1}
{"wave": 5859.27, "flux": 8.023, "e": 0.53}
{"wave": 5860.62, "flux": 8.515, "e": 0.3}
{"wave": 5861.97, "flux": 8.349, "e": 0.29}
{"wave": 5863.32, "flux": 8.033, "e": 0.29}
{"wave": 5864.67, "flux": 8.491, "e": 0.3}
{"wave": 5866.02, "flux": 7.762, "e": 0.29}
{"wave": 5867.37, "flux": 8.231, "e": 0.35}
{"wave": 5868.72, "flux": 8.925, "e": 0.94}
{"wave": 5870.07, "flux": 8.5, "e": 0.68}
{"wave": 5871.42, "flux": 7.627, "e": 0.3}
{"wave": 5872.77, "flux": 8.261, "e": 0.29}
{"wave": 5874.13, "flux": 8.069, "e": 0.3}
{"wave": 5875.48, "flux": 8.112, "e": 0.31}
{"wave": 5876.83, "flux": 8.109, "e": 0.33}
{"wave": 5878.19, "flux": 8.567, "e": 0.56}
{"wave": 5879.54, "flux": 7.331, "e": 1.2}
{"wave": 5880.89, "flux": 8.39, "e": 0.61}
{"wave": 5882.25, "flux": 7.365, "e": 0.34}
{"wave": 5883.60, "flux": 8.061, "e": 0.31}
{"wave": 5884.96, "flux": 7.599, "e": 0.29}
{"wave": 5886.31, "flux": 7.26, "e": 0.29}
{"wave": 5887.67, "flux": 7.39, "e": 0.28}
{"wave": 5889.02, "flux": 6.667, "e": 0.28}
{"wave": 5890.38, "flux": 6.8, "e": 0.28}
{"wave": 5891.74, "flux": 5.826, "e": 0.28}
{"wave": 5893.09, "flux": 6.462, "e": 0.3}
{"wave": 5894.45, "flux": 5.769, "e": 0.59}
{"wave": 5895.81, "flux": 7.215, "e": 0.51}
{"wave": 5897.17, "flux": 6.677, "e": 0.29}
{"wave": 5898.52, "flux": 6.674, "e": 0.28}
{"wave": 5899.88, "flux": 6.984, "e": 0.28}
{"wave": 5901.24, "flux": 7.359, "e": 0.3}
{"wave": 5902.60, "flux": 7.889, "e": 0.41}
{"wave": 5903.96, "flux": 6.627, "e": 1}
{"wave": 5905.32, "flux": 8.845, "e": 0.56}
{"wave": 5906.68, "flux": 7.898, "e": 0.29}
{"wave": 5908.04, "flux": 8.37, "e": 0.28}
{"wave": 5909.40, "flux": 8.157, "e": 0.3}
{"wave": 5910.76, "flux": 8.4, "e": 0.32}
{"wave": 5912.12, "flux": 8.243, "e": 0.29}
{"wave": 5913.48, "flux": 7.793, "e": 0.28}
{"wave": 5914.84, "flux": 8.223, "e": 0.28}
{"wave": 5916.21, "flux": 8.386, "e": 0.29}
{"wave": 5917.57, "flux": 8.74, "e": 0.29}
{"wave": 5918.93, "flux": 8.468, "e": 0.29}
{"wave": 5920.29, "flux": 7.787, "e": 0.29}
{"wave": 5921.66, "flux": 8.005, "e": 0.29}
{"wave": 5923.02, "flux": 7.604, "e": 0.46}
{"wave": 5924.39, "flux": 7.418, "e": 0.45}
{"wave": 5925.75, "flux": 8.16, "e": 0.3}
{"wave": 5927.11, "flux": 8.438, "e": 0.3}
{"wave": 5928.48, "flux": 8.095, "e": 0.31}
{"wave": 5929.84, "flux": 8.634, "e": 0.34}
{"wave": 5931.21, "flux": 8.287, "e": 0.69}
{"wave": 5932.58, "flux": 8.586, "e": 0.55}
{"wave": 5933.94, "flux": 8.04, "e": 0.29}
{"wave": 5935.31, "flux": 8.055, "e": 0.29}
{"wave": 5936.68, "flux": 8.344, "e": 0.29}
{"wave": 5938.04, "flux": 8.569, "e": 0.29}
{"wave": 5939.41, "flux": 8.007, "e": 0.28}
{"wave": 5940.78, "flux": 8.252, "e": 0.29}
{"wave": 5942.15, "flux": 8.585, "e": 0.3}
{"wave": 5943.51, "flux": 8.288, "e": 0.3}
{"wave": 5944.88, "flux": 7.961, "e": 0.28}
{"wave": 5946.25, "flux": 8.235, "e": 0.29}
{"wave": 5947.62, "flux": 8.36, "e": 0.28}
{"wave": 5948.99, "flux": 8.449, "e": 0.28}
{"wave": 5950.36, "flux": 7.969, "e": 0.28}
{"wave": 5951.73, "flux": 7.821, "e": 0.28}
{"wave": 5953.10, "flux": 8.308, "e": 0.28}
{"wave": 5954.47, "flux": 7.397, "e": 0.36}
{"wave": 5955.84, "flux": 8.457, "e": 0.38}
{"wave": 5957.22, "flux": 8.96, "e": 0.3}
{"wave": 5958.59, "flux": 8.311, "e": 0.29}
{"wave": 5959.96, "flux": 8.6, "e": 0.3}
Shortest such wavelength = 5902.60 angstrom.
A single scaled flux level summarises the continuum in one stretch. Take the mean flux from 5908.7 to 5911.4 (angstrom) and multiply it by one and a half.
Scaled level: 12.4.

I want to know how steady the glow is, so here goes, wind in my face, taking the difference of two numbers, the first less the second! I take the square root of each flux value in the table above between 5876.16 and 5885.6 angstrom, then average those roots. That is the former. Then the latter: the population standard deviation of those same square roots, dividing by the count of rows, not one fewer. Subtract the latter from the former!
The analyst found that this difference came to 2.73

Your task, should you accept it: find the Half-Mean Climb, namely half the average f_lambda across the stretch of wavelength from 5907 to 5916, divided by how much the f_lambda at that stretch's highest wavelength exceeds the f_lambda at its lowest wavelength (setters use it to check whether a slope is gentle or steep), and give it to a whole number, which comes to -28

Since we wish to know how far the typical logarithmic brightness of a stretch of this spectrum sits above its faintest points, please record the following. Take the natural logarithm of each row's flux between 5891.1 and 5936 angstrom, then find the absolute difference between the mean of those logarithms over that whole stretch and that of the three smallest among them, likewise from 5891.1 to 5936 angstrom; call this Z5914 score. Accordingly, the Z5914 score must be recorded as 0.25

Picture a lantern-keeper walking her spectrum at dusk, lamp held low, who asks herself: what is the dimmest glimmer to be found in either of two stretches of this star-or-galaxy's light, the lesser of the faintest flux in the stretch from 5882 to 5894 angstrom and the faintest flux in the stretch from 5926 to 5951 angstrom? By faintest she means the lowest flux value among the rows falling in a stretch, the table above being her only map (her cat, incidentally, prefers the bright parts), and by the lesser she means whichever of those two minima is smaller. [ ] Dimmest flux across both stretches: 5.8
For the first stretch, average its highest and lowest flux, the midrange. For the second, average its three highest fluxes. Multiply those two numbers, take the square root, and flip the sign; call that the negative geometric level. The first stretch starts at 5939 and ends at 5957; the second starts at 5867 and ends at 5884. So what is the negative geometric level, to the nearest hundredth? -8.32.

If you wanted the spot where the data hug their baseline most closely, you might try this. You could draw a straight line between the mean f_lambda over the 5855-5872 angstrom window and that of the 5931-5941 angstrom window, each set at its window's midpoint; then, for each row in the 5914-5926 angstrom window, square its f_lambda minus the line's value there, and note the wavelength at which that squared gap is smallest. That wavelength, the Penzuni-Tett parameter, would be 5914.84 angstrom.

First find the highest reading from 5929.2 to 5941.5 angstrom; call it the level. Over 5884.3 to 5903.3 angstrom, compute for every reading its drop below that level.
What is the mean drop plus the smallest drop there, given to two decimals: 2.48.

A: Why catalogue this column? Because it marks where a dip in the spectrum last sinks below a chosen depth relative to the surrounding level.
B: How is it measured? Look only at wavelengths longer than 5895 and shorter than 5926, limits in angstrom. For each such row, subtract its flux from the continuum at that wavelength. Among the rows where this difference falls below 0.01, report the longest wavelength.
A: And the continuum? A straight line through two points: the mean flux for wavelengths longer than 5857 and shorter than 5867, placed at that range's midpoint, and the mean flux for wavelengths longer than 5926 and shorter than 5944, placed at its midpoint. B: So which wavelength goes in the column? 5918.93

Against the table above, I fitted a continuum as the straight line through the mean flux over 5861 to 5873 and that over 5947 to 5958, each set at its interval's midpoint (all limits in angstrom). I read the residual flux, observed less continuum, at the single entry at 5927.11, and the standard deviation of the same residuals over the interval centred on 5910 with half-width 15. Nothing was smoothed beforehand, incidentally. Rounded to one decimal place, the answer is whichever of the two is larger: 0.7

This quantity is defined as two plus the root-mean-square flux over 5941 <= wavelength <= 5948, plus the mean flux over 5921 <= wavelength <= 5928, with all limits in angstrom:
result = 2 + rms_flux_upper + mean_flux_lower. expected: 18.2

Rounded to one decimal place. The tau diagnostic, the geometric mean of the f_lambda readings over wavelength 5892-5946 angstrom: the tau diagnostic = 7.9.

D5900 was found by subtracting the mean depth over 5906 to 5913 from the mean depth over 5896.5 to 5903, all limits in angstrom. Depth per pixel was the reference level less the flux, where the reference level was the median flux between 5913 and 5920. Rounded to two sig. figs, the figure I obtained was 1.1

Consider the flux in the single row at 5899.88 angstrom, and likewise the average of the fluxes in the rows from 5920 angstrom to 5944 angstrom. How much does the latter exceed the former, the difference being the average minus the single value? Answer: 1.2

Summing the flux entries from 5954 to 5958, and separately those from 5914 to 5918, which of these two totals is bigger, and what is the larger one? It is 25.3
